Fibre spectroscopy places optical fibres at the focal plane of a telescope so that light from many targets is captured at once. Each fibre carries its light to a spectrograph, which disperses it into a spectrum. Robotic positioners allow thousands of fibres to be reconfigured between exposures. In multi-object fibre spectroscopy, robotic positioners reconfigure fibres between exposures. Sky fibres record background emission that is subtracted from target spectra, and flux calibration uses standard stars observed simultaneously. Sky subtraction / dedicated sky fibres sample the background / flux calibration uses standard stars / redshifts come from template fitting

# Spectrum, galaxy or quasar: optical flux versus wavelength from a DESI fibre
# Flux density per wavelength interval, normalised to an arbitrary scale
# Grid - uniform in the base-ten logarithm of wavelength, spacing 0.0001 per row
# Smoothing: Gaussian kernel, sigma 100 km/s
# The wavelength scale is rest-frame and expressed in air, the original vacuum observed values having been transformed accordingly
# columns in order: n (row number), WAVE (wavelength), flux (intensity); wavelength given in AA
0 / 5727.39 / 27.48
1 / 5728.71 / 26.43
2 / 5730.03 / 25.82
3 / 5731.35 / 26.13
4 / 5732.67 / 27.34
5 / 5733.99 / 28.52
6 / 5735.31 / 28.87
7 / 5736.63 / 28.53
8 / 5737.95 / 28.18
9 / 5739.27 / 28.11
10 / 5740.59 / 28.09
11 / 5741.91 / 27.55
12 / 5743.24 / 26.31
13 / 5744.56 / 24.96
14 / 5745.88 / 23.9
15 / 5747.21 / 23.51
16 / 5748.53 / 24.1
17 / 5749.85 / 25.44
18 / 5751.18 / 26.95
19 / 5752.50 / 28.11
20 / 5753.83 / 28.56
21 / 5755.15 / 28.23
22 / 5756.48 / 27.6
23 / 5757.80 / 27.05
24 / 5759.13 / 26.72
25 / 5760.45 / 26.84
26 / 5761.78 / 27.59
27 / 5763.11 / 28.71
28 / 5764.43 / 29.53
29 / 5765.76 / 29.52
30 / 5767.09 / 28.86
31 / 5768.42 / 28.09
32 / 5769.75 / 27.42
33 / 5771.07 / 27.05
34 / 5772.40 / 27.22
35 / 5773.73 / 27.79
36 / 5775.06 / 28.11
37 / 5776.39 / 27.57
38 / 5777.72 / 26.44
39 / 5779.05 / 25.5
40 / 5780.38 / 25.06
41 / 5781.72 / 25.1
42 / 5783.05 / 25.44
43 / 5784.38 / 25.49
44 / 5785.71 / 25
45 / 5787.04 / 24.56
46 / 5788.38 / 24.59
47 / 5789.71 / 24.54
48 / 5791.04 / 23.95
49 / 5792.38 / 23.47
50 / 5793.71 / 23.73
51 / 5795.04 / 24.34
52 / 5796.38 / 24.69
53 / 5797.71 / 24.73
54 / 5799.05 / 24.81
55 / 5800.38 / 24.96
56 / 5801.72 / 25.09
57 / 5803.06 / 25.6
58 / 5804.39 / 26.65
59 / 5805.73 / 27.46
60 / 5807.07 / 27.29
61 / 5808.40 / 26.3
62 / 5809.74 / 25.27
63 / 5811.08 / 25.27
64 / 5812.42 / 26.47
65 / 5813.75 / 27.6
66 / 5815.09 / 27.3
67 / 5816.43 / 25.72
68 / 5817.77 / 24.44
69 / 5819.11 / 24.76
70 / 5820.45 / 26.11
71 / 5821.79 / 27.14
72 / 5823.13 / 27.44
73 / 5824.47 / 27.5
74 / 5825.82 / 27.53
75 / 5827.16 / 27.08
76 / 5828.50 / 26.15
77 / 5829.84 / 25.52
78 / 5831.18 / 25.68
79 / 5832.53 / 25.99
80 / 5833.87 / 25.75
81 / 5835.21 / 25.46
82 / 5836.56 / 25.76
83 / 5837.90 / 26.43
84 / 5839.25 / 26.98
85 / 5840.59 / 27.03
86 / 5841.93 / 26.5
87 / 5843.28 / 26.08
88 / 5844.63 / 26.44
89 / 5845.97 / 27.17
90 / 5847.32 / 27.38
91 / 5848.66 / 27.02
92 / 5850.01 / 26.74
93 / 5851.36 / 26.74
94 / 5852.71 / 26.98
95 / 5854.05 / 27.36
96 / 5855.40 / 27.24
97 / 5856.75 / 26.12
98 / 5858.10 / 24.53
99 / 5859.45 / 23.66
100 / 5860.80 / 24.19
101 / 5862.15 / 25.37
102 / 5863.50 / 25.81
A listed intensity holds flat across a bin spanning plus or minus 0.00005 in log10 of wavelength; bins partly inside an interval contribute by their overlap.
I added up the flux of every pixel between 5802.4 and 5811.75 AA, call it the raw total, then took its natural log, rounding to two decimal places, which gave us 5.21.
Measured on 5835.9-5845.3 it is 5.22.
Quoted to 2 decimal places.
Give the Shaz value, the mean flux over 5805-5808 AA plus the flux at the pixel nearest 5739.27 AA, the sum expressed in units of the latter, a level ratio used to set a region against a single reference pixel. 1.97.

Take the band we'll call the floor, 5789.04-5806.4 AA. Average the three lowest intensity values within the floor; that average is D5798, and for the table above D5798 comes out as 23.7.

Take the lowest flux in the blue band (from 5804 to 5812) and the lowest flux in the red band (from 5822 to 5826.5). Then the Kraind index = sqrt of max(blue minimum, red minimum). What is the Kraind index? 5.24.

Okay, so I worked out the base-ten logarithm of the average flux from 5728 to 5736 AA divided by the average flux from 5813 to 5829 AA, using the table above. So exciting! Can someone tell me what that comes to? 0.010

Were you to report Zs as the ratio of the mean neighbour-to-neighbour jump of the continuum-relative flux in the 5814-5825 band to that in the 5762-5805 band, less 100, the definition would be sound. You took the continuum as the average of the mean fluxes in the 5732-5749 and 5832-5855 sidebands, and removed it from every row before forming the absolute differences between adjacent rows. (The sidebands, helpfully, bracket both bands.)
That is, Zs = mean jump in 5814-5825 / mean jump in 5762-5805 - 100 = -98.0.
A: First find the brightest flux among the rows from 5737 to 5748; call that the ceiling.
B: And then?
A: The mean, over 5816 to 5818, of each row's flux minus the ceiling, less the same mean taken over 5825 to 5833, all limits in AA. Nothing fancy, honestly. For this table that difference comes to -1.2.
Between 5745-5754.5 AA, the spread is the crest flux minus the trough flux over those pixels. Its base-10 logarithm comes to 0.70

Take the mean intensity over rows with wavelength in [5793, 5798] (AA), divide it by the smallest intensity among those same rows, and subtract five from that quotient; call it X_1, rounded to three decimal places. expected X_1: -3.973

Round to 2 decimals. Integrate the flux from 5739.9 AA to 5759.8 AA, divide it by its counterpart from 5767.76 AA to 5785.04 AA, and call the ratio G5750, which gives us 1.14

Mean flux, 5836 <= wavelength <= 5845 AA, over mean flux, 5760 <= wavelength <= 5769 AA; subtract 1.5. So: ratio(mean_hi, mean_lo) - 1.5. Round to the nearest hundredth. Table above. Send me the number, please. -0.57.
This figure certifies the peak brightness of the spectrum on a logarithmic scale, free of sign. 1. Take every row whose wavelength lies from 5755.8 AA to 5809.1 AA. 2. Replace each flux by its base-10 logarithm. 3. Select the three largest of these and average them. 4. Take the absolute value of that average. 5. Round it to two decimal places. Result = 1.47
